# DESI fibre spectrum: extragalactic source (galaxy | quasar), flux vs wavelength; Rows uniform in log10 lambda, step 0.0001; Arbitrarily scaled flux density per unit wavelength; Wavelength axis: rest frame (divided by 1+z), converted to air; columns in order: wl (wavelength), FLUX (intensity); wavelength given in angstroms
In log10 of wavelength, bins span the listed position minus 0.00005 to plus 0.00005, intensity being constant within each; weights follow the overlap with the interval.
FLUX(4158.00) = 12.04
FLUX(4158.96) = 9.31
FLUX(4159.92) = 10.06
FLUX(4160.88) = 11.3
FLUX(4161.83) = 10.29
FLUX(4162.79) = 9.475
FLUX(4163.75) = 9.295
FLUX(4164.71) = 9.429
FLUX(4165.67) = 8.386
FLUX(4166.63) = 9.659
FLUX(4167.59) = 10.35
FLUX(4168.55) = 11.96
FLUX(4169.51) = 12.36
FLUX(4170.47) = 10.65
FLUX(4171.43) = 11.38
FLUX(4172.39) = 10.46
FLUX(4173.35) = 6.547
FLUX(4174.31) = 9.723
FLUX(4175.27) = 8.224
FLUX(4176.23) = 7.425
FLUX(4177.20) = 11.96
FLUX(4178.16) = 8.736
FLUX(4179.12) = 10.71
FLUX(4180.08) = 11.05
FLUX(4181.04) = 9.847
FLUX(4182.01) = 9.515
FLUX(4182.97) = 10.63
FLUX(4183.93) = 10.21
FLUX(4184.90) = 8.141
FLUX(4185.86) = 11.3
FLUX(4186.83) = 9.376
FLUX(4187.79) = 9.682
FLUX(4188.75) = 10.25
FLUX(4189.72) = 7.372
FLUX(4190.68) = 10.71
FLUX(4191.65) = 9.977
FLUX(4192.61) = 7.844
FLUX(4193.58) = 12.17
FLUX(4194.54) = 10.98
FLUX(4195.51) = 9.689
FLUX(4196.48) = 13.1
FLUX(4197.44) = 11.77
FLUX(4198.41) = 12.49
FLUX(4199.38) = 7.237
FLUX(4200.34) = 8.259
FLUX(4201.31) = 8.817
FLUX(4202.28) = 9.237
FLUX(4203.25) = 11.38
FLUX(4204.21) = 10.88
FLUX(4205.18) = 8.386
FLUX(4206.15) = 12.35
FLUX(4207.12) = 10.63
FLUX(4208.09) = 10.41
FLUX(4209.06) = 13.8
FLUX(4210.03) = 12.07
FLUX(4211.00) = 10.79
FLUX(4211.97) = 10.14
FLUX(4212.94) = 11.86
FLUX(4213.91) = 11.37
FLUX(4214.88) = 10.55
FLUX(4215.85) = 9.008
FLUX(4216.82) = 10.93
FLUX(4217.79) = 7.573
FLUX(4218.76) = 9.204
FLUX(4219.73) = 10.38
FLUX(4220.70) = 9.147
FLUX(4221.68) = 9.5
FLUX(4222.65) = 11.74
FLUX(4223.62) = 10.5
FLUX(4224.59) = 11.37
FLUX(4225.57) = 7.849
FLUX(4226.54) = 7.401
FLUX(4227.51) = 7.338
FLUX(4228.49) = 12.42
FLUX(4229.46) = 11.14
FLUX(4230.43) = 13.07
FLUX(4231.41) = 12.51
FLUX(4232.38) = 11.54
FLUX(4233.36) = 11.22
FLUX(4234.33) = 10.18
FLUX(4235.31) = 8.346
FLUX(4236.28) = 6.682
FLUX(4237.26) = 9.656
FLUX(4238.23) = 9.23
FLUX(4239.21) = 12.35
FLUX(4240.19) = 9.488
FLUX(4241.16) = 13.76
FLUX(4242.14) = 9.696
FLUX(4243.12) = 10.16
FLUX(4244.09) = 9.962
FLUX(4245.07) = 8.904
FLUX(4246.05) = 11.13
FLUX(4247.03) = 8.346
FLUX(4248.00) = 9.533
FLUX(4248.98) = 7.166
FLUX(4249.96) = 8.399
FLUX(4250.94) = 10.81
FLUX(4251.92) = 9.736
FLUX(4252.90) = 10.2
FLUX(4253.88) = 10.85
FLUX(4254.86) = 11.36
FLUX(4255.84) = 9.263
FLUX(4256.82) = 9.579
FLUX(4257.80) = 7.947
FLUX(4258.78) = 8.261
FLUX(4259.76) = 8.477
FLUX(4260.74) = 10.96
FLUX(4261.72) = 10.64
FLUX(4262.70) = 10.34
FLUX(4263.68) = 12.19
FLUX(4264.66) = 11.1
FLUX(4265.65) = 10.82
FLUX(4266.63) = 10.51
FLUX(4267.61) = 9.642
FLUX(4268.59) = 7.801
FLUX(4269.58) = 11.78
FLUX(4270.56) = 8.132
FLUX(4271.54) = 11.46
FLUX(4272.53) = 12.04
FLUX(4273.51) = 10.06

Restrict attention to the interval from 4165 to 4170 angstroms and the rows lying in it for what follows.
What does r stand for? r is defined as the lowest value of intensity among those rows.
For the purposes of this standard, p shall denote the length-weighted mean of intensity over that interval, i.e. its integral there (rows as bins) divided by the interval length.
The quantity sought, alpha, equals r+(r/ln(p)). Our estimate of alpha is 12.0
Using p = 10.5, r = 8.386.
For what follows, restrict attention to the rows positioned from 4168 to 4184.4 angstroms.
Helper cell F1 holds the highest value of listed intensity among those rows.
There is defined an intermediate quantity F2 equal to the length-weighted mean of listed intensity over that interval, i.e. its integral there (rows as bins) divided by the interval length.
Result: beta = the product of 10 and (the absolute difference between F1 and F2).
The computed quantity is 22.7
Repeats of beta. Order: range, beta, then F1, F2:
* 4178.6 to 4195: 21.8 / 12.17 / 10.0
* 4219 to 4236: 28.0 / 13.07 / 10.3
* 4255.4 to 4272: 22.5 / 12.19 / 9.9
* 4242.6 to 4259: 18.3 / 11.36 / 9.5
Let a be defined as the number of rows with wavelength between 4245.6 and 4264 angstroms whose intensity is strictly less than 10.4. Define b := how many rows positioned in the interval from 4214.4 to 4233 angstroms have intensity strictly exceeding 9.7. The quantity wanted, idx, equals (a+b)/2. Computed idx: 11.5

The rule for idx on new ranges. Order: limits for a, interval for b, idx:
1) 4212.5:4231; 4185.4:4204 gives 9.5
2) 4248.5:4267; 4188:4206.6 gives 10.5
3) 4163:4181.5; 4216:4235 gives 11.5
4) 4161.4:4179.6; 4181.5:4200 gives 11.5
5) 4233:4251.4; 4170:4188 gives 12.5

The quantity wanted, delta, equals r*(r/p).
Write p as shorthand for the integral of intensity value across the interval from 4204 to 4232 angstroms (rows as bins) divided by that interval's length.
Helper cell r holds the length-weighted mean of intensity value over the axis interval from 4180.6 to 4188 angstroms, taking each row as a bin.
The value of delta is 9.2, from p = 10.49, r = 9.8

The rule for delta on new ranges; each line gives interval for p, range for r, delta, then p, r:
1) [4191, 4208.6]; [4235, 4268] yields 9.5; 10.32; 9.9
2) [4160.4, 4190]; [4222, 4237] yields 10.5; 9.88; 10.2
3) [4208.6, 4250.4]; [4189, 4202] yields 9.9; 10.17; 10.0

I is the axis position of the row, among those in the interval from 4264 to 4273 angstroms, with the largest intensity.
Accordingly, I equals 4272.53 angstroms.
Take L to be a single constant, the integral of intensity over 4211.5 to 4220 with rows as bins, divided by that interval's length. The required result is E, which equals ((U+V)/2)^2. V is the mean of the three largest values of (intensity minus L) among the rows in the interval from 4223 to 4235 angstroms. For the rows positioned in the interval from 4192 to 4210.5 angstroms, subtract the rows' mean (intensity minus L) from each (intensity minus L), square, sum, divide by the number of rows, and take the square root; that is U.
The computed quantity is 4.9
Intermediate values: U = 1.85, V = 2.55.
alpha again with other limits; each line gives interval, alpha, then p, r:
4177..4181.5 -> 12.5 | 10.4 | 8.736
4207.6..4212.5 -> 14.3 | 11.4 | 10.14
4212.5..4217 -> 12.8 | 10.7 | 9.008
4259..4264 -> 12.1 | 10.4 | 8.477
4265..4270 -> 11.2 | 10.1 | 7.801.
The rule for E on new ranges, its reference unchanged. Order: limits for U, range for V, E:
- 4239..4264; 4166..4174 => 2.6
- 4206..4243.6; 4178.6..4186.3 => 1.7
